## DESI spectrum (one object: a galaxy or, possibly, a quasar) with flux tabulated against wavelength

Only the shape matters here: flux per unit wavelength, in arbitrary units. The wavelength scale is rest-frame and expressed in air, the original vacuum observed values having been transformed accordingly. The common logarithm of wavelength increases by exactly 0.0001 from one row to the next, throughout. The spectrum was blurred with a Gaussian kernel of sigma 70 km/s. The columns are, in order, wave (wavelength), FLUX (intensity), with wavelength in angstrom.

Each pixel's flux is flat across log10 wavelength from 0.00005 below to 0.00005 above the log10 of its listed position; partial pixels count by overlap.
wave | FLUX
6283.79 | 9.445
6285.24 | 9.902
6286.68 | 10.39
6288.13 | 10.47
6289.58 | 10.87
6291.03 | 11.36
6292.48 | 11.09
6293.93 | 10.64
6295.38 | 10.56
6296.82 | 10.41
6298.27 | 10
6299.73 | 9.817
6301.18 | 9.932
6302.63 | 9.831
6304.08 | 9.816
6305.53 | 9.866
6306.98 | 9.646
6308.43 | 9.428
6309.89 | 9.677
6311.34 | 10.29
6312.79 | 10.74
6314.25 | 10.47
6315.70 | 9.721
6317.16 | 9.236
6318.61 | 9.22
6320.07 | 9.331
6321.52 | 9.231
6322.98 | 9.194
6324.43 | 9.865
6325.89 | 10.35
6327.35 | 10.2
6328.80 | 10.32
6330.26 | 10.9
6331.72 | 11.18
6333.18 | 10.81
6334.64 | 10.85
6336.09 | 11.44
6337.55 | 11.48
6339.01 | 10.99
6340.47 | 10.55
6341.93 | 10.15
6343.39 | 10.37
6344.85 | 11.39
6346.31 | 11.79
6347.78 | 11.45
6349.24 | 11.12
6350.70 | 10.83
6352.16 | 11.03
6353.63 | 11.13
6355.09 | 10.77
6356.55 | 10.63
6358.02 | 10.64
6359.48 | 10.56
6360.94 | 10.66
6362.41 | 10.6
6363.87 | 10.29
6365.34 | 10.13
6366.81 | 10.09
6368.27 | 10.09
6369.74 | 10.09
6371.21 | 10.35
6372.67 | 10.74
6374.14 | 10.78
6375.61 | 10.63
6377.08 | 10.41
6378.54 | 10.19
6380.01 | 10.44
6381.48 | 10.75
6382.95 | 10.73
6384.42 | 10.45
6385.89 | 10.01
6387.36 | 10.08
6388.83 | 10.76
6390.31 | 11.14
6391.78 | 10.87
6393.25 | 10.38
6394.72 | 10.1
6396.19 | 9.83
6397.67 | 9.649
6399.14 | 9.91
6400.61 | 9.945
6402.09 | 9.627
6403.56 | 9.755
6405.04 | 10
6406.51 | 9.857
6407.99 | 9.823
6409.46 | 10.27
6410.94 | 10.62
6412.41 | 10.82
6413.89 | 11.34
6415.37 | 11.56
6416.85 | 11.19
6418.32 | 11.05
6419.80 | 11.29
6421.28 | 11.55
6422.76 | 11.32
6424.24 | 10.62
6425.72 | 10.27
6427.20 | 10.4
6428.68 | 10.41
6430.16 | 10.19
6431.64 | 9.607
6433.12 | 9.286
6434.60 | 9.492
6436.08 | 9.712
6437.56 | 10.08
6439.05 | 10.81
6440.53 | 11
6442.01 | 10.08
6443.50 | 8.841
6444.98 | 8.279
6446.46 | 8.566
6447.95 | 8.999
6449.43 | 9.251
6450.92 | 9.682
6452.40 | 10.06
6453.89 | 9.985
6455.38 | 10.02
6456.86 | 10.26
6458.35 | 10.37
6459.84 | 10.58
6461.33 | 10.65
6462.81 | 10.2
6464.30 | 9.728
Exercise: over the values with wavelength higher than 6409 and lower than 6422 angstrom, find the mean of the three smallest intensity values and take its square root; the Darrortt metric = 3.25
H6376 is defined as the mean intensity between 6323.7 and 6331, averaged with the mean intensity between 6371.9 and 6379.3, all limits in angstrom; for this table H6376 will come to 10.4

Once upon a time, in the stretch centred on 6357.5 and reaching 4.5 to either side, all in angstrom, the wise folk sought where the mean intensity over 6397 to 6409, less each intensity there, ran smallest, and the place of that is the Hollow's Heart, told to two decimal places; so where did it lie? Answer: 6353.63 angstrom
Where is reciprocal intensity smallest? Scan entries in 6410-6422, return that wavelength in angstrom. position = 6415.37 angstrom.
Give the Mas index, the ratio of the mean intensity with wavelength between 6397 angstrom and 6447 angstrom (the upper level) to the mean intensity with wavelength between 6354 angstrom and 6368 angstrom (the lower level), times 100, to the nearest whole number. 97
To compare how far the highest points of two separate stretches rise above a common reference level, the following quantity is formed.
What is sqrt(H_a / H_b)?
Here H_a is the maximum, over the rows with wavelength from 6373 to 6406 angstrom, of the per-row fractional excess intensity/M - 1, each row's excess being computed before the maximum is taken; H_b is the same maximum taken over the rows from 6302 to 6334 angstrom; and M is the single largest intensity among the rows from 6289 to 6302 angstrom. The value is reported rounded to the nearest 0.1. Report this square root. 1.1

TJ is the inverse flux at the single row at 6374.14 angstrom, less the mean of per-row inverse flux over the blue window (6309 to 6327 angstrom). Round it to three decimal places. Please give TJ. -0.010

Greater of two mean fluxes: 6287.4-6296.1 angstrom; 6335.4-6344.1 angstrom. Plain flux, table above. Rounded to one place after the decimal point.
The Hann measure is 10.8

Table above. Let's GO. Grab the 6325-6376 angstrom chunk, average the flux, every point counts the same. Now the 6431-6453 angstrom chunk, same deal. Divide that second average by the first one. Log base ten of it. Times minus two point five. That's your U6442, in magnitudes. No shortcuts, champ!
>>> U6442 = 0.12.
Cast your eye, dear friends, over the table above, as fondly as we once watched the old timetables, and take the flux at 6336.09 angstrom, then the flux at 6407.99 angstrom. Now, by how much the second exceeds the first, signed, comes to -1.6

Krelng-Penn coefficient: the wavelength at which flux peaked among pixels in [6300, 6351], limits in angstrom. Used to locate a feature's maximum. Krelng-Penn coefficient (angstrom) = 6346.31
